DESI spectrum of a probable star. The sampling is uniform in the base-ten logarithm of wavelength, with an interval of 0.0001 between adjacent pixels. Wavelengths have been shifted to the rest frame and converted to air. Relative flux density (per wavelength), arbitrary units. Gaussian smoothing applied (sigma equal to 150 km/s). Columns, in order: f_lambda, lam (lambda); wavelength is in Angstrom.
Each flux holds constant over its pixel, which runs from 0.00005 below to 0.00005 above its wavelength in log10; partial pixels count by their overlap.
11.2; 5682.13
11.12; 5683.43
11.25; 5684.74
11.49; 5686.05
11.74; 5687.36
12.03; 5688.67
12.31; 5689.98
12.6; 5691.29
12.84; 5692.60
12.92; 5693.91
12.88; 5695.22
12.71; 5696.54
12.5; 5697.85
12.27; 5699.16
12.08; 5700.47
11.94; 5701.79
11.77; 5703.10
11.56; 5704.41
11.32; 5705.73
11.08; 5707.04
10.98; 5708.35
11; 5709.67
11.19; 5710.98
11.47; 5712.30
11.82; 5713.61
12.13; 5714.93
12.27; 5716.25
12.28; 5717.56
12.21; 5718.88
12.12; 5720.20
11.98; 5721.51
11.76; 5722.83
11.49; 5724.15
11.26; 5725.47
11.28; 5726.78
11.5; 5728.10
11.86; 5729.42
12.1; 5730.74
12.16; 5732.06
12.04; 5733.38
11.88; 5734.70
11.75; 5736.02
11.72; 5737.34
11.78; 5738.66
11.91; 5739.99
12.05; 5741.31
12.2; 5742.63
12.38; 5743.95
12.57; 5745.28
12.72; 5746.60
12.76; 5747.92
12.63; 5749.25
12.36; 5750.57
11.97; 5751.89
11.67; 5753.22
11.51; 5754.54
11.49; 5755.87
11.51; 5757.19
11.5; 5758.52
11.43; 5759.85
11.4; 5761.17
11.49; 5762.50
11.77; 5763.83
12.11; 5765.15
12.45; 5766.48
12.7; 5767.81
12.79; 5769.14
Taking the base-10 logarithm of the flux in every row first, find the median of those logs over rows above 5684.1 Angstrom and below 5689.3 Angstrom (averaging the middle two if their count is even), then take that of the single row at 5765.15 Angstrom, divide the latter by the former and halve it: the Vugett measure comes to 0.509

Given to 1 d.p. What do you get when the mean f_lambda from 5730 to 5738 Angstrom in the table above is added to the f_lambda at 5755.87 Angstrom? 23.4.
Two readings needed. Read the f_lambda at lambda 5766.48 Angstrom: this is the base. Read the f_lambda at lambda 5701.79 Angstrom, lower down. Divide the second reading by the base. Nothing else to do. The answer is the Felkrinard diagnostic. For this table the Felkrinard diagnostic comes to 0.959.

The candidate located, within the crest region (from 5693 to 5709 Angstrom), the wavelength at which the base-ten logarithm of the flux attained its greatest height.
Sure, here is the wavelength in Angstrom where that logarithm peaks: 5693.91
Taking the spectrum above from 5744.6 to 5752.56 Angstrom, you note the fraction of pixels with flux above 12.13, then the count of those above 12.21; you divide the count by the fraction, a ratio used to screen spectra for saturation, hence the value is 6.0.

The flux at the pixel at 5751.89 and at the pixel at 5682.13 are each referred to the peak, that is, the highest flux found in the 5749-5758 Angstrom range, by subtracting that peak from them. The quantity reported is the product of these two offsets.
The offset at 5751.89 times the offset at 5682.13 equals 0.94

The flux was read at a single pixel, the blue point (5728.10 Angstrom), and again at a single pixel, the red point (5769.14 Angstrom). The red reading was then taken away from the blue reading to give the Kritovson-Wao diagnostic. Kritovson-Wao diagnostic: -1.3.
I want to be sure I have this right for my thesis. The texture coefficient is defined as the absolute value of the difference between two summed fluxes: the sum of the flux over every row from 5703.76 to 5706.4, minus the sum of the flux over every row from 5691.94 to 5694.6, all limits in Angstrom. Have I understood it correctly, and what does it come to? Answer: 2.9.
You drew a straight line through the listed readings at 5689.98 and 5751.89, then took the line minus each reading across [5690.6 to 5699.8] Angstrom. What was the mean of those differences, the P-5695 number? -0.4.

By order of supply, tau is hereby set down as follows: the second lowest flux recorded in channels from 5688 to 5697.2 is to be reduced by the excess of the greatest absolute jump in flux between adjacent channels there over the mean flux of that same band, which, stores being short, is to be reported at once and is 24.6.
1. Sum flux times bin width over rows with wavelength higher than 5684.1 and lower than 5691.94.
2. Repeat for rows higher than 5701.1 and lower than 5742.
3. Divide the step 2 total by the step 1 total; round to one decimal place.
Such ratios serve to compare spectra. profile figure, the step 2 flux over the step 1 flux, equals 5.1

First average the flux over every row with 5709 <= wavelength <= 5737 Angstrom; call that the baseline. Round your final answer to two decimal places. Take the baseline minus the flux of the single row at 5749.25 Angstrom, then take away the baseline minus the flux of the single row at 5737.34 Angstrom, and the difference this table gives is -0.91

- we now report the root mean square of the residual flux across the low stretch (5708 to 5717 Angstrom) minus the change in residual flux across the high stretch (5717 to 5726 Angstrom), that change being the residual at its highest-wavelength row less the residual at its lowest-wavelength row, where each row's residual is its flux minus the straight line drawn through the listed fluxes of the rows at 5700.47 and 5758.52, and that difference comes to 1.6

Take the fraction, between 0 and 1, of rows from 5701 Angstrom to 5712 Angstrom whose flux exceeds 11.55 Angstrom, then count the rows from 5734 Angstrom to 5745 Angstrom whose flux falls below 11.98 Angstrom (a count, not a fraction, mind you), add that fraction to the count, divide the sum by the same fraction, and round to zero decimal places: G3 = 14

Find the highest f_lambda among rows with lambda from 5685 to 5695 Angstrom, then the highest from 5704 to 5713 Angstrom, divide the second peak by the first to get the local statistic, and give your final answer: 0.89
